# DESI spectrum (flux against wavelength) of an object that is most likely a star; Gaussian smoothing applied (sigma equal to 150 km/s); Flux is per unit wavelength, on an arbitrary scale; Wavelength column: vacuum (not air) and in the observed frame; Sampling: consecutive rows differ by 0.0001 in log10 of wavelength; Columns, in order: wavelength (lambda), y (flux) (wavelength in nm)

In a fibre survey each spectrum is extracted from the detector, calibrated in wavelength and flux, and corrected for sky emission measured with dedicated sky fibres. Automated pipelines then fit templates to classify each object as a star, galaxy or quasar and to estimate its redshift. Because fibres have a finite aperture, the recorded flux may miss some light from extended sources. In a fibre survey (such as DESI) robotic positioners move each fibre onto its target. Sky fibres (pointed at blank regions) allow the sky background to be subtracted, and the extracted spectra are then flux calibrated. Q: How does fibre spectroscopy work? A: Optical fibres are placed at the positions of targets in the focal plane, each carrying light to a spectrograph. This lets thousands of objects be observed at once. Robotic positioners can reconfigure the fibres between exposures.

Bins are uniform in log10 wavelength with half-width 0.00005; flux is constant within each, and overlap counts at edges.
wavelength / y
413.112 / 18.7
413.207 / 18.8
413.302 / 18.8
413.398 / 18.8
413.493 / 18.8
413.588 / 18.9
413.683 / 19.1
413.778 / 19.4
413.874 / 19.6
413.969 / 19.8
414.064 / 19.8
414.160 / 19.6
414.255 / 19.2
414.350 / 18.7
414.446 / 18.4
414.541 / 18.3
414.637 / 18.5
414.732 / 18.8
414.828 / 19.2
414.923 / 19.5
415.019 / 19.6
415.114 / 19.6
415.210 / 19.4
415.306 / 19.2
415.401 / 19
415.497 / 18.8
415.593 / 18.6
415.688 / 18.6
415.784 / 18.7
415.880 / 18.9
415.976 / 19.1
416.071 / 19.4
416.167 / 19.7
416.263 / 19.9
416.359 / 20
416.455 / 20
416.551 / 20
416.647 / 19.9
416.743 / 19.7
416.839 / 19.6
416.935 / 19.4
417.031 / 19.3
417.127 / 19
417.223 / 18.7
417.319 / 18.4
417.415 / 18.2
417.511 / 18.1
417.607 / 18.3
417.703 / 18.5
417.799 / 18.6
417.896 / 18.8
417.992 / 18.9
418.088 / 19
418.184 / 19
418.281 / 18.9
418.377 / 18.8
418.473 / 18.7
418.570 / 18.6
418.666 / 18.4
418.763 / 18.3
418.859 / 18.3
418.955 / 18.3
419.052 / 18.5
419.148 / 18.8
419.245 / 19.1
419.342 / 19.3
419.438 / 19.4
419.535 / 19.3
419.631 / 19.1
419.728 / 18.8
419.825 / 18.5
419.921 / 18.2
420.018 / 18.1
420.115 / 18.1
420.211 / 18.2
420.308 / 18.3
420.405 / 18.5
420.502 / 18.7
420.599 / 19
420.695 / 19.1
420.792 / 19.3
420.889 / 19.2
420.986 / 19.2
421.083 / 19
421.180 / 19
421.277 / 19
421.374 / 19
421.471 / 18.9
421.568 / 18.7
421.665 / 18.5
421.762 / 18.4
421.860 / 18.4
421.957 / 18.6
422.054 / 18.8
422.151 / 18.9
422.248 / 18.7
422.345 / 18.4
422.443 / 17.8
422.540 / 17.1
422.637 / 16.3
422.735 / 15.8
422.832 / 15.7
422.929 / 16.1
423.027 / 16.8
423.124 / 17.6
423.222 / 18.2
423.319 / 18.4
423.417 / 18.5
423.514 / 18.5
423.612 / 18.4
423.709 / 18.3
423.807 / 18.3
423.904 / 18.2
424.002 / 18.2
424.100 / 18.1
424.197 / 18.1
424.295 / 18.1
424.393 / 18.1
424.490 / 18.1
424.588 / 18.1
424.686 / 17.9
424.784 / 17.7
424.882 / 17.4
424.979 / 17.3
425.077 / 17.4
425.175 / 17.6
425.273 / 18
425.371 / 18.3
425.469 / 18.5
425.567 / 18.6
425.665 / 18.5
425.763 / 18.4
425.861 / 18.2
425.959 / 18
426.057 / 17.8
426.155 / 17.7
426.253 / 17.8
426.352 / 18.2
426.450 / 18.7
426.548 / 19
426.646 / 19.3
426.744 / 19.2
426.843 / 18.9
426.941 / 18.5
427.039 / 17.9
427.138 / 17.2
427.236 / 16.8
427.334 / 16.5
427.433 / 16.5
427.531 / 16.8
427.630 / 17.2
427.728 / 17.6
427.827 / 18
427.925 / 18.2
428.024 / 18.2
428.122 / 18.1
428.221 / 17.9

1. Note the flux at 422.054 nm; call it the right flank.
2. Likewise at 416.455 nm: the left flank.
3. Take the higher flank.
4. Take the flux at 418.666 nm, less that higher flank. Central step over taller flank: -1.6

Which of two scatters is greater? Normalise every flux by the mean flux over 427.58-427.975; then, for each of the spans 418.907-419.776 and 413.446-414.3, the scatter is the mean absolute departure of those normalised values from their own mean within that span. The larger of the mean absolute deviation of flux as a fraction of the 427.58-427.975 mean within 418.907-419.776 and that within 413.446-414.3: 0.0178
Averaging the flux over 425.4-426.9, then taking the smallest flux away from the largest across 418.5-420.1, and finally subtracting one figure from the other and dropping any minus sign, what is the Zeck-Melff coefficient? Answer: 17.2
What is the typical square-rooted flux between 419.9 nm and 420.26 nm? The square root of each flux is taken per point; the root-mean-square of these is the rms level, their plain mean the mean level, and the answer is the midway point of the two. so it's 4.26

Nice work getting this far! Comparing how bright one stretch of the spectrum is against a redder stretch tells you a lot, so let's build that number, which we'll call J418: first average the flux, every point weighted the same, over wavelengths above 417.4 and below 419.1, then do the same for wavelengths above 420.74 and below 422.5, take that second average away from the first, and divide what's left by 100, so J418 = -0.002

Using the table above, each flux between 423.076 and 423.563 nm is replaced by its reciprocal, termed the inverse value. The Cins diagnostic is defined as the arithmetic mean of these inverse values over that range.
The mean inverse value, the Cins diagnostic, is 0.0548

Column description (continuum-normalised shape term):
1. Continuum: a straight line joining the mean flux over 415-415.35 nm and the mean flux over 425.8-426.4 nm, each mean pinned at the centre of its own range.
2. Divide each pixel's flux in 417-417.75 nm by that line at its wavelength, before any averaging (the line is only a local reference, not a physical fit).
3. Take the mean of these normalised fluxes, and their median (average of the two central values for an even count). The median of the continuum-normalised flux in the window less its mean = -0.005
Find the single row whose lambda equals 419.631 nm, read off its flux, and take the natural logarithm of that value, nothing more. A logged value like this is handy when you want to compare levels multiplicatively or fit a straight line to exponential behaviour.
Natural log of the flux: 2.95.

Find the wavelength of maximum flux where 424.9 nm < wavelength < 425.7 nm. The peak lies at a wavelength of 425.567 nm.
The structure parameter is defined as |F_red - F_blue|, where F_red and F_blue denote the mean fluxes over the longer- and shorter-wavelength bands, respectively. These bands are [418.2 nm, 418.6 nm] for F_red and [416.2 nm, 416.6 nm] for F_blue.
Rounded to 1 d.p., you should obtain 1.2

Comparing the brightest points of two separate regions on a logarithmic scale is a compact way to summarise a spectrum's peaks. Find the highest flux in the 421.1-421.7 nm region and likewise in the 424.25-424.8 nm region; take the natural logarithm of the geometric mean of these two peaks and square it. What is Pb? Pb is 8.53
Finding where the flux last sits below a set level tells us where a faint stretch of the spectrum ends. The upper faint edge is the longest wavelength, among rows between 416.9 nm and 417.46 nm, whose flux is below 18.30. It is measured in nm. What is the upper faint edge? 417.415 nm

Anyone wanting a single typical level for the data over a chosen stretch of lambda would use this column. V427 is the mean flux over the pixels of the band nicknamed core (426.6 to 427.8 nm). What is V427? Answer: 17.7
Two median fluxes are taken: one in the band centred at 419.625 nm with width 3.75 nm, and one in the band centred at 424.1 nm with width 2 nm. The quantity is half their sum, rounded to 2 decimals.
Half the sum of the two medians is 18.45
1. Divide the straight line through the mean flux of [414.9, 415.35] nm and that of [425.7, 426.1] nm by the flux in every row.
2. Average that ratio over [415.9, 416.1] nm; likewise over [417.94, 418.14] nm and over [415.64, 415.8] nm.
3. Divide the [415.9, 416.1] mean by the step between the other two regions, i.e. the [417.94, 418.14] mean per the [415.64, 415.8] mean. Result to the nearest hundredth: 1.04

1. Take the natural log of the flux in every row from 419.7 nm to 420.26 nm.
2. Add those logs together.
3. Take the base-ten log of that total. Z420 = 1.24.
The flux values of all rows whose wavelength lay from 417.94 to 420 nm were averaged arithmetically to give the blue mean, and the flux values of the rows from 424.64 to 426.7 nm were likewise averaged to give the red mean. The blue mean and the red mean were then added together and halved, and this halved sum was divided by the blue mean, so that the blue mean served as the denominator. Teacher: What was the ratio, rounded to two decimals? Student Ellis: 0.98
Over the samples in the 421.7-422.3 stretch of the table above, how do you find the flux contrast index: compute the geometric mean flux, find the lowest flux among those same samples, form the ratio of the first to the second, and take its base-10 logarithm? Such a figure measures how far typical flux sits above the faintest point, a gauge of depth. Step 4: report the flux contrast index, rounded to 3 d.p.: 0.005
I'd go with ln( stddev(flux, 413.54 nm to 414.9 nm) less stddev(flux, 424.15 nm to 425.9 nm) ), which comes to -2.2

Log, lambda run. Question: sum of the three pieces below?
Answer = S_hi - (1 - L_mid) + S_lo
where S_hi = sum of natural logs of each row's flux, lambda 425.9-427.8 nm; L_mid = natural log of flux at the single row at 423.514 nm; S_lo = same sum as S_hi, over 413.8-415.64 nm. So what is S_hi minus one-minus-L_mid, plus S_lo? 112.8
